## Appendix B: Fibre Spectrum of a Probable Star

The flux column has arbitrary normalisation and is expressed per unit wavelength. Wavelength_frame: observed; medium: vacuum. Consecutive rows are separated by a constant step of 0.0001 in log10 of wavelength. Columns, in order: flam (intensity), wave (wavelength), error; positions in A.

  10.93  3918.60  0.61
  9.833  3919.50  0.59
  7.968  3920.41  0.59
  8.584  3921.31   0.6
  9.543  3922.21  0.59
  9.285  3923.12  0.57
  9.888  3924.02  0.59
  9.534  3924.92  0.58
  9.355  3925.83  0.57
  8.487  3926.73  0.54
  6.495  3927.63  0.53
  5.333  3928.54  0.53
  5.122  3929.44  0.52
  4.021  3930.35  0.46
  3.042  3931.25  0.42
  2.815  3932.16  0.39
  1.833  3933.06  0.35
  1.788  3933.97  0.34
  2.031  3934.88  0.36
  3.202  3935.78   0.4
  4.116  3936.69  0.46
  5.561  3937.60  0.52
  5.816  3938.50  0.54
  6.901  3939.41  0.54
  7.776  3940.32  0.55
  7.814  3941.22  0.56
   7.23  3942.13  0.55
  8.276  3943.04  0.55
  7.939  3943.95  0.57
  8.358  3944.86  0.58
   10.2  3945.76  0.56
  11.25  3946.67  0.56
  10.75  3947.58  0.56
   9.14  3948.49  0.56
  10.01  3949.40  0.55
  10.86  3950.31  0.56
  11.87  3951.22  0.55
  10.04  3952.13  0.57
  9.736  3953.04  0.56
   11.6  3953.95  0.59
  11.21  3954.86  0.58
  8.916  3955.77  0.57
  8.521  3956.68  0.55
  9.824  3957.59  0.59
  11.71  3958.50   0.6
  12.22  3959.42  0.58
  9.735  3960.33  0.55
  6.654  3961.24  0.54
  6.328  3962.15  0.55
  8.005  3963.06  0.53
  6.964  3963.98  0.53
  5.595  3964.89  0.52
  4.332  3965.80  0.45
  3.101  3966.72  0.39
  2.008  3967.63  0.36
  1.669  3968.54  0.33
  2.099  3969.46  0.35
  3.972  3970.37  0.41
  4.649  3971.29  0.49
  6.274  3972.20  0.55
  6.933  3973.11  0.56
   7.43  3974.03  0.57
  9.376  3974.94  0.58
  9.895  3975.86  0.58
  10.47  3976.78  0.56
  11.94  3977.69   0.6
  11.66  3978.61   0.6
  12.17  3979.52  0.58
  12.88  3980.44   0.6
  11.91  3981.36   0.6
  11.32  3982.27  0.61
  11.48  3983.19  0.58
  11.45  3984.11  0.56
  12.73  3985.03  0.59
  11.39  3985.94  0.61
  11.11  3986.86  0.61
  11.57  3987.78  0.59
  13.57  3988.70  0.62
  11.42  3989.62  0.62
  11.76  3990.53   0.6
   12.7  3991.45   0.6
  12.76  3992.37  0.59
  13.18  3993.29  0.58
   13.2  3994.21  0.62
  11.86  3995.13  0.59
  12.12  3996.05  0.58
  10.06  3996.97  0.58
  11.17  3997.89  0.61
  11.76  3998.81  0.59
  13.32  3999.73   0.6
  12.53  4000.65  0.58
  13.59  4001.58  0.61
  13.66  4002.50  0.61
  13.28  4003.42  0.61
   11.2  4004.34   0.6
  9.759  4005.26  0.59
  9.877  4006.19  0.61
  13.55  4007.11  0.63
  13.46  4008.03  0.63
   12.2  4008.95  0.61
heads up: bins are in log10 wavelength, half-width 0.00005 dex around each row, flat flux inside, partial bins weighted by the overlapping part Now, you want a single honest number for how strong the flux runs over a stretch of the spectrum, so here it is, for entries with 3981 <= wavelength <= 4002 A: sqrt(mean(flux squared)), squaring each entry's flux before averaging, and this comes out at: 12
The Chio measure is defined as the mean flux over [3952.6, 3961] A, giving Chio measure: 10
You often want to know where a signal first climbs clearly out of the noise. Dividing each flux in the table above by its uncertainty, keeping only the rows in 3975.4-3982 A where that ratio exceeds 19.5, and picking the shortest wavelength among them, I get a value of 3977.69 A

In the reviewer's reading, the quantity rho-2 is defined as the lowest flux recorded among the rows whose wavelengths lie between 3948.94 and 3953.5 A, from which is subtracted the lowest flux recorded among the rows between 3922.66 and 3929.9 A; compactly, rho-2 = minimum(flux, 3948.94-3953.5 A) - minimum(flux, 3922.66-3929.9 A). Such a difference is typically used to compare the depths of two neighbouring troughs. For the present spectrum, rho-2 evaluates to 4.6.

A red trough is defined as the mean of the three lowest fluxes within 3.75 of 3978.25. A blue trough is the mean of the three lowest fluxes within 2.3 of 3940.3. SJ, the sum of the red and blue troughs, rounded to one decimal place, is 16.6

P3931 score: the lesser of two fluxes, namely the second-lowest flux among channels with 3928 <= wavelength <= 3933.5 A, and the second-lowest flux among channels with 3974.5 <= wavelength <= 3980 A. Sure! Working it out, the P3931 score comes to 3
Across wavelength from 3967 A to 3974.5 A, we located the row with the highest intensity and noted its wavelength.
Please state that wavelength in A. 3974.03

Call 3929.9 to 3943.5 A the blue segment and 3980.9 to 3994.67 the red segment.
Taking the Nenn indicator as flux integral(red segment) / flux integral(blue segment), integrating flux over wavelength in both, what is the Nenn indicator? 2.5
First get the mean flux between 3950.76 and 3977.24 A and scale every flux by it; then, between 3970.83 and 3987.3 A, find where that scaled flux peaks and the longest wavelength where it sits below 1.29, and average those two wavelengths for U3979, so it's 3977.7 A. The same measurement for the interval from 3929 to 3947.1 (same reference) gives 3945.8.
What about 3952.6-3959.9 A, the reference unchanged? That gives 3958.5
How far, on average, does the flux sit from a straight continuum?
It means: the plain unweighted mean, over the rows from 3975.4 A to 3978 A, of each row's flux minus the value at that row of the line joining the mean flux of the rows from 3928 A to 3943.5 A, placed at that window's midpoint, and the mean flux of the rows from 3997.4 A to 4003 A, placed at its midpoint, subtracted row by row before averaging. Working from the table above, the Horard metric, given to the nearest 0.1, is 0.9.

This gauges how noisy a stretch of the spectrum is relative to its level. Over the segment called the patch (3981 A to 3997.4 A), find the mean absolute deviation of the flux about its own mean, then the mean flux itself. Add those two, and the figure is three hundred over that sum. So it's 23.6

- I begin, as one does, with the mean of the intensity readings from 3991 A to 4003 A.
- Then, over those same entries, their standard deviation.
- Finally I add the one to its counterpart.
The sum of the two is 13.5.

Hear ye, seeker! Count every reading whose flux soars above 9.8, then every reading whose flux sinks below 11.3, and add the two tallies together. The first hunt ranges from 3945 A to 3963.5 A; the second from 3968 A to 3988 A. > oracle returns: 23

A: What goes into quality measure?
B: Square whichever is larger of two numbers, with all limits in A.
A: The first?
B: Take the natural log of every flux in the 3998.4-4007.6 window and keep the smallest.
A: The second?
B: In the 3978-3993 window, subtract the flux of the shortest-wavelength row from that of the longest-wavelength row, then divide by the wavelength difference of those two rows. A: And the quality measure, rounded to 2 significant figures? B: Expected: 5.2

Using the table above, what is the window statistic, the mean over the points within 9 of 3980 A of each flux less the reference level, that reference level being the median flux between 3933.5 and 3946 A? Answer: 3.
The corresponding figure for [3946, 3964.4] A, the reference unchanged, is 3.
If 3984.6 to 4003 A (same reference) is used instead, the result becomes 5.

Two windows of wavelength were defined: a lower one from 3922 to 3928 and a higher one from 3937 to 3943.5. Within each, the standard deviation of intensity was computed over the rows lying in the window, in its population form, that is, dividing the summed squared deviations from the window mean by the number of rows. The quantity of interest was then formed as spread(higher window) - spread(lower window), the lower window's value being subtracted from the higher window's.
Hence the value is -0.12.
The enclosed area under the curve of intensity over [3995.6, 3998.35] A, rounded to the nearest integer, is 31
